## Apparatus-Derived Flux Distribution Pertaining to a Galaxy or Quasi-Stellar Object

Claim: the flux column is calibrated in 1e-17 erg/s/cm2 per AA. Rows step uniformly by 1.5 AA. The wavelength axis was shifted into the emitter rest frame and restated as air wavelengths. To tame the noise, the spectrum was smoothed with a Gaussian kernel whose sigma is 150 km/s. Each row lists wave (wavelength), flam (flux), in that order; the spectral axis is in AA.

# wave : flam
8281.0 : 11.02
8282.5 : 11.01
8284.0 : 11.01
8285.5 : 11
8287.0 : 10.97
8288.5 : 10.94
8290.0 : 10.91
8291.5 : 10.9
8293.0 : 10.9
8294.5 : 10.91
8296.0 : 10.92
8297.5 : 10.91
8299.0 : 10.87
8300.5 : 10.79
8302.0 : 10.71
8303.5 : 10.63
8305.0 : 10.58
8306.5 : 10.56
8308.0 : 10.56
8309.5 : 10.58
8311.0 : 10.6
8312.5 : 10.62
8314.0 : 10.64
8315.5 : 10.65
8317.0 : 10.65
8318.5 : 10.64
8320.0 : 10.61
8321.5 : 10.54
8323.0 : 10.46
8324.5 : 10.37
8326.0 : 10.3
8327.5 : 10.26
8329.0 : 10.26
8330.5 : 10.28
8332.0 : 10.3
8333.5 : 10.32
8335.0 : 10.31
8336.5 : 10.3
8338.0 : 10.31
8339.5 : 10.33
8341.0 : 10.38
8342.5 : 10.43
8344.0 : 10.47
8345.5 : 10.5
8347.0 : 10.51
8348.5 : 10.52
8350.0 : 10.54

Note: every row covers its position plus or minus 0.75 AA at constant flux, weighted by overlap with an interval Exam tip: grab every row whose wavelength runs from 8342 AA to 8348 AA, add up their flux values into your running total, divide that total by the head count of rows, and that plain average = 10.5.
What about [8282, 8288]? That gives 11.0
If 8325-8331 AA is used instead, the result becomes 10.3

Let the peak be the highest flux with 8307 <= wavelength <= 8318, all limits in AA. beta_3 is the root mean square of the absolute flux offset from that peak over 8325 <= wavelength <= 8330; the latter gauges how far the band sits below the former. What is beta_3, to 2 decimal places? 0.38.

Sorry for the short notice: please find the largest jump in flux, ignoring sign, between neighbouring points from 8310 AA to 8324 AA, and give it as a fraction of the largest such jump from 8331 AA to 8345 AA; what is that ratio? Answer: 1.6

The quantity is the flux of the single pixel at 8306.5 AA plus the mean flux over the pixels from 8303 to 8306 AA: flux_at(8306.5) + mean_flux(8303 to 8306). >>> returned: 21.2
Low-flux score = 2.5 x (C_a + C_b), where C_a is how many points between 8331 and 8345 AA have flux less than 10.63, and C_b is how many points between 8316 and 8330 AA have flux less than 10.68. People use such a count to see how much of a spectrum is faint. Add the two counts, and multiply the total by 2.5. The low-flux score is 45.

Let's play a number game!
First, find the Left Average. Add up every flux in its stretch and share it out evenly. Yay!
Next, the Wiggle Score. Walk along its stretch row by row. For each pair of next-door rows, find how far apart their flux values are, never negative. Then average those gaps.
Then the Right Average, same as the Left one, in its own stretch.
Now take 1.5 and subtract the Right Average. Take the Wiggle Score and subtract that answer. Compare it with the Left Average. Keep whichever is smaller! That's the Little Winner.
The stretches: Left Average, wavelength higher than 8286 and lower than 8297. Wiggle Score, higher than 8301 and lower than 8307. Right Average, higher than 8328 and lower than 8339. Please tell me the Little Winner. 8.85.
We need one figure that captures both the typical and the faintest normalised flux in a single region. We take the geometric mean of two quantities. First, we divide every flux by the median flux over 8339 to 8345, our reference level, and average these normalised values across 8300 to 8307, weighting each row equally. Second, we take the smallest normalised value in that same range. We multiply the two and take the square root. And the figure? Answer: 1.02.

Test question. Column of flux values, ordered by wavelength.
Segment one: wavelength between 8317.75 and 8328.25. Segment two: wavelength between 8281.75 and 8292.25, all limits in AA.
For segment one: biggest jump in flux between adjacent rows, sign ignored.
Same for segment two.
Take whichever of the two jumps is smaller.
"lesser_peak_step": 0.030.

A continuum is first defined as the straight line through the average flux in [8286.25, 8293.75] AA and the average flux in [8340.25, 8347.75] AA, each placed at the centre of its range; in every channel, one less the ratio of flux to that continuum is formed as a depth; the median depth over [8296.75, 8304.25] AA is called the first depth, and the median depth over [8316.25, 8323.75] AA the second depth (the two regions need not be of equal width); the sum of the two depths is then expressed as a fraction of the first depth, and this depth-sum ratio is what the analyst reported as 2.3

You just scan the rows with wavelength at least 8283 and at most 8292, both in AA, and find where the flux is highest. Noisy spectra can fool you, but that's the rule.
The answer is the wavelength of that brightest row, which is 8284.0 AA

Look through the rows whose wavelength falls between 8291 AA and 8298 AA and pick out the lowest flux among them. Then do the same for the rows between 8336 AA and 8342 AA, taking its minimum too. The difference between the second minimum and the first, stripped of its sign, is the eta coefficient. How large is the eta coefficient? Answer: 0.60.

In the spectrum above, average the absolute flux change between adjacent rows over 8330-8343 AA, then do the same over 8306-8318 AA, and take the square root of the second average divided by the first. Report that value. 0.74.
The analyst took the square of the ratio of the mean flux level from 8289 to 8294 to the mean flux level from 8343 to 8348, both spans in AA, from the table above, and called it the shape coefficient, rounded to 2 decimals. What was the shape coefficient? 1.08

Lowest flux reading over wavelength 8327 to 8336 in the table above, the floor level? 10.26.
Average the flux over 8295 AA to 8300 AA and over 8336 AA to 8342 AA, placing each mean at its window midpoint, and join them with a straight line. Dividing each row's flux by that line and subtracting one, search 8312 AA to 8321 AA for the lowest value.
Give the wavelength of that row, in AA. 8312.5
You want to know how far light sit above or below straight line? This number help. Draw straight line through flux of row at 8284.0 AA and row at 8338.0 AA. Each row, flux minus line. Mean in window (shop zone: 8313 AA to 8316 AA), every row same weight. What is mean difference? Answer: 0.03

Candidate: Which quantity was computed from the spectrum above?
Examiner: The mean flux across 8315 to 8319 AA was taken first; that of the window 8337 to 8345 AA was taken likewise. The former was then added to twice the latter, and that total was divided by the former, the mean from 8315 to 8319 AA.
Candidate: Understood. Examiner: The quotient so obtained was 2.95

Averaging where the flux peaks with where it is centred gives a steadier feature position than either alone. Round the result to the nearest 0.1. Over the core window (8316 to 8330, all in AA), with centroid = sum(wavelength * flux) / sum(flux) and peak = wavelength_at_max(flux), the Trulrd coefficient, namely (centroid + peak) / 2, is 8320.0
